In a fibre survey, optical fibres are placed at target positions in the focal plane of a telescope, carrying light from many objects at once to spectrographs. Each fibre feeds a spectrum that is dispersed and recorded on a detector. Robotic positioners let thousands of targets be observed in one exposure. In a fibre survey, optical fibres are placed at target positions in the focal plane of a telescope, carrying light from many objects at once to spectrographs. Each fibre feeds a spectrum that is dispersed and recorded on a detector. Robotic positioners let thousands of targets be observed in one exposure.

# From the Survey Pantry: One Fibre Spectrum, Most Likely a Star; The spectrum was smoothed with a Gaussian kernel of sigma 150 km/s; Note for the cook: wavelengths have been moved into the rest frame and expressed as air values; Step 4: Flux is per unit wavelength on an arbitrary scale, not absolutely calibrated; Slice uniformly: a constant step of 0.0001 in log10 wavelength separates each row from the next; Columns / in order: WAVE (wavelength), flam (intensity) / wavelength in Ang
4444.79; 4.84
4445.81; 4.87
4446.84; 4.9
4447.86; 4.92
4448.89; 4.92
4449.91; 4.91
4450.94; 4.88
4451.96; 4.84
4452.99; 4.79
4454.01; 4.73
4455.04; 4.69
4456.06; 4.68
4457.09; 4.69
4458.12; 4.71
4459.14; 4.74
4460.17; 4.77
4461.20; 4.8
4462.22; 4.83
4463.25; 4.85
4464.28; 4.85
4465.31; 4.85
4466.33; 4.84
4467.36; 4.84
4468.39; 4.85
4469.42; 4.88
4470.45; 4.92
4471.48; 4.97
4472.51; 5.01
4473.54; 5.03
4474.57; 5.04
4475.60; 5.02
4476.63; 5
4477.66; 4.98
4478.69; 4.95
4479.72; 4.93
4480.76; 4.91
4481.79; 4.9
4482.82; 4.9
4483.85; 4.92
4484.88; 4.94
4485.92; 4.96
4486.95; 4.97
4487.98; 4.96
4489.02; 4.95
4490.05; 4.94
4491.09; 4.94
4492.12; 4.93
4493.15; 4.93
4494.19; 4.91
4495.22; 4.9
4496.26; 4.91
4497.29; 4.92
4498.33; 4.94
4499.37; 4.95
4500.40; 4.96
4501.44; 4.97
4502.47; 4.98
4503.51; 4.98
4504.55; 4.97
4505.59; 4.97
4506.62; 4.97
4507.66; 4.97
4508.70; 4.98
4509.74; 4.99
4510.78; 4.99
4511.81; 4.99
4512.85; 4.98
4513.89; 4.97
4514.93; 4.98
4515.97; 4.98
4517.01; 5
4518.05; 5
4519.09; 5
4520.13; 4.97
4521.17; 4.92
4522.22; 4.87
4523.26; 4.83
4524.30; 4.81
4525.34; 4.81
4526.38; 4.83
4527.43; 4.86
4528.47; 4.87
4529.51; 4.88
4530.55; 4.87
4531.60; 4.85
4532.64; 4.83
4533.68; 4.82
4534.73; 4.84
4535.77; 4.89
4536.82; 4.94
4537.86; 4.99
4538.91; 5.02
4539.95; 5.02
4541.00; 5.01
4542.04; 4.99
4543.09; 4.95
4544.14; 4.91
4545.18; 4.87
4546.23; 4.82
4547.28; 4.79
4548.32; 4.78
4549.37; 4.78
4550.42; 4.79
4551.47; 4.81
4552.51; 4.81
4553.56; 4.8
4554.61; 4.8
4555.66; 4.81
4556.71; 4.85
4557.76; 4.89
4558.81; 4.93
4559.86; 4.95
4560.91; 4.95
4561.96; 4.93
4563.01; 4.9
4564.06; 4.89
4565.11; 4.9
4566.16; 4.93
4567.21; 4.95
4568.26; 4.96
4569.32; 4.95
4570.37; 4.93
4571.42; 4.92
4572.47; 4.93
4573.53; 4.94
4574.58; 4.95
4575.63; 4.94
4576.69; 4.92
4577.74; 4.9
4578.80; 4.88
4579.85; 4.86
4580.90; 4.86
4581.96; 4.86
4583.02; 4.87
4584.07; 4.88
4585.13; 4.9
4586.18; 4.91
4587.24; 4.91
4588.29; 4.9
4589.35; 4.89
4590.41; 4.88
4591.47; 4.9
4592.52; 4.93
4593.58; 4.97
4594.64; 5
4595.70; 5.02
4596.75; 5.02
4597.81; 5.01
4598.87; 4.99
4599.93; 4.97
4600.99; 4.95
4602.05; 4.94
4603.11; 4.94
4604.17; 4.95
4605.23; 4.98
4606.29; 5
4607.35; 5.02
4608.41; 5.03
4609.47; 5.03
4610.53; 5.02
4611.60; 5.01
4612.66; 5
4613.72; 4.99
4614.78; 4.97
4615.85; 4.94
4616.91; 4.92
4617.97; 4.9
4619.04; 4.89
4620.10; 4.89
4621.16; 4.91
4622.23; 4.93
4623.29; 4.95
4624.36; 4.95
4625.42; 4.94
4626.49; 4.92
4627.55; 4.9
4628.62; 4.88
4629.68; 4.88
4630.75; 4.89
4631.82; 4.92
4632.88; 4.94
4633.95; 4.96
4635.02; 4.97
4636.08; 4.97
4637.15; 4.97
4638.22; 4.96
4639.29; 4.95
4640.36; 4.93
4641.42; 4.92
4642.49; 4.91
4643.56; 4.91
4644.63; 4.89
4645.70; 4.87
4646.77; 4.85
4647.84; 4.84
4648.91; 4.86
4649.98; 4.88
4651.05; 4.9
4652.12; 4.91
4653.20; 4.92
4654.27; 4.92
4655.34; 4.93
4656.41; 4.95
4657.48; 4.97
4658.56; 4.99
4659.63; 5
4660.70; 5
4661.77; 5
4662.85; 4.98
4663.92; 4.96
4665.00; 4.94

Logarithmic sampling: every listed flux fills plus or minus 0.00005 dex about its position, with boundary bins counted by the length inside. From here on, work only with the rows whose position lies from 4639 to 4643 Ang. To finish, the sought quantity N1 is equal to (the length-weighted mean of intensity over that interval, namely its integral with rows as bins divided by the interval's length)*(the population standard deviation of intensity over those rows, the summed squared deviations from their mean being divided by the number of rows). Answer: 0.07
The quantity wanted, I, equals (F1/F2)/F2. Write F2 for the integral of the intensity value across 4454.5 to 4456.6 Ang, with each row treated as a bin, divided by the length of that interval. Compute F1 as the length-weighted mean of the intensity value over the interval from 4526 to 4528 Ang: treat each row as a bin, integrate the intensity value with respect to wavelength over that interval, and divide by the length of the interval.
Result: 0.221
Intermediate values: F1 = 4.83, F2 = 4.68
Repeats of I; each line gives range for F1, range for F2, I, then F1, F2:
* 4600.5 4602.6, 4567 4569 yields 0.203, 4.94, 4.94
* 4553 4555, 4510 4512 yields 0.191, 4.79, 5.01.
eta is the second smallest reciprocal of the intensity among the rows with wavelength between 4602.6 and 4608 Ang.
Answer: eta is 0.200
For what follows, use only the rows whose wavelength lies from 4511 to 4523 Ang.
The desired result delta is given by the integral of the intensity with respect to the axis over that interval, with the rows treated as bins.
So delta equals 60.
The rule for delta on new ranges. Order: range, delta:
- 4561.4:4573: 57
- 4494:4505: 54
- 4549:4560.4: 55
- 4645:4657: 59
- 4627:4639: 59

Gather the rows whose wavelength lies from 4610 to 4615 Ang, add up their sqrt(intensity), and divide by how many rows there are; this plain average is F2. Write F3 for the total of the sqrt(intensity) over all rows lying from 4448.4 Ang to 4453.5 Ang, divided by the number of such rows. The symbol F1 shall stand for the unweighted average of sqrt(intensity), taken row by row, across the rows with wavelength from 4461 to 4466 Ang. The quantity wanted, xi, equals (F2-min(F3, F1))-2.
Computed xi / -1.96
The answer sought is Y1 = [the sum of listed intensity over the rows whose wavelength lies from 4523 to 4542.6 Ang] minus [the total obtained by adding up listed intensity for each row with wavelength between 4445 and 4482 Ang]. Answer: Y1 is -82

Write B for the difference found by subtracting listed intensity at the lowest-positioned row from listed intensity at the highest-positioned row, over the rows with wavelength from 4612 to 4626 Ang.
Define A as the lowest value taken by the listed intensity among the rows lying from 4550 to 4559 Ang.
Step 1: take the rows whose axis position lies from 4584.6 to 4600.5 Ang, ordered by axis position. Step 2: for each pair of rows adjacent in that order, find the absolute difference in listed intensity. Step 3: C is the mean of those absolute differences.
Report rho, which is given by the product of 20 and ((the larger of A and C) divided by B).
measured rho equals -1597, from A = 4.79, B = -0.060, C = 0.0164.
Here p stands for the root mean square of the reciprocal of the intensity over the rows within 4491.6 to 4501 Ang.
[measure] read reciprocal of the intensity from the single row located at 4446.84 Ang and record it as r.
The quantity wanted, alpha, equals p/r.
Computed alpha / 0.994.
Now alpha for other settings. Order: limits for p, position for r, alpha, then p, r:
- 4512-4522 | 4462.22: 0.970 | 0.201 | 0.207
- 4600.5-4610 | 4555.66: 0.966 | 0.201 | 0.208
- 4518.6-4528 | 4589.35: 1.003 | 0.205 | 0.204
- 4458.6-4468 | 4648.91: 1.009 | 0.208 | 0.206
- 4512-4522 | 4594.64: 1.004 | 0.201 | 0.200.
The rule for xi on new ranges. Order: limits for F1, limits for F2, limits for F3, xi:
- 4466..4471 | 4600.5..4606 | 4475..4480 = -1.98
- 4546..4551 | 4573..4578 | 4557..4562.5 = -1.97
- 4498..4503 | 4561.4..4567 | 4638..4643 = -2.01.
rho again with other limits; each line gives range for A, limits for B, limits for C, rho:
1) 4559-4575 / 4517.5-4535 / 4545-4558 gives -611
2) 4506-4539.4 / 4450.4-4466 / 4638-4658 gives -3207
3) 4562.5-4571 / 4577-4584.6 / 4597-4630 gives -4890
